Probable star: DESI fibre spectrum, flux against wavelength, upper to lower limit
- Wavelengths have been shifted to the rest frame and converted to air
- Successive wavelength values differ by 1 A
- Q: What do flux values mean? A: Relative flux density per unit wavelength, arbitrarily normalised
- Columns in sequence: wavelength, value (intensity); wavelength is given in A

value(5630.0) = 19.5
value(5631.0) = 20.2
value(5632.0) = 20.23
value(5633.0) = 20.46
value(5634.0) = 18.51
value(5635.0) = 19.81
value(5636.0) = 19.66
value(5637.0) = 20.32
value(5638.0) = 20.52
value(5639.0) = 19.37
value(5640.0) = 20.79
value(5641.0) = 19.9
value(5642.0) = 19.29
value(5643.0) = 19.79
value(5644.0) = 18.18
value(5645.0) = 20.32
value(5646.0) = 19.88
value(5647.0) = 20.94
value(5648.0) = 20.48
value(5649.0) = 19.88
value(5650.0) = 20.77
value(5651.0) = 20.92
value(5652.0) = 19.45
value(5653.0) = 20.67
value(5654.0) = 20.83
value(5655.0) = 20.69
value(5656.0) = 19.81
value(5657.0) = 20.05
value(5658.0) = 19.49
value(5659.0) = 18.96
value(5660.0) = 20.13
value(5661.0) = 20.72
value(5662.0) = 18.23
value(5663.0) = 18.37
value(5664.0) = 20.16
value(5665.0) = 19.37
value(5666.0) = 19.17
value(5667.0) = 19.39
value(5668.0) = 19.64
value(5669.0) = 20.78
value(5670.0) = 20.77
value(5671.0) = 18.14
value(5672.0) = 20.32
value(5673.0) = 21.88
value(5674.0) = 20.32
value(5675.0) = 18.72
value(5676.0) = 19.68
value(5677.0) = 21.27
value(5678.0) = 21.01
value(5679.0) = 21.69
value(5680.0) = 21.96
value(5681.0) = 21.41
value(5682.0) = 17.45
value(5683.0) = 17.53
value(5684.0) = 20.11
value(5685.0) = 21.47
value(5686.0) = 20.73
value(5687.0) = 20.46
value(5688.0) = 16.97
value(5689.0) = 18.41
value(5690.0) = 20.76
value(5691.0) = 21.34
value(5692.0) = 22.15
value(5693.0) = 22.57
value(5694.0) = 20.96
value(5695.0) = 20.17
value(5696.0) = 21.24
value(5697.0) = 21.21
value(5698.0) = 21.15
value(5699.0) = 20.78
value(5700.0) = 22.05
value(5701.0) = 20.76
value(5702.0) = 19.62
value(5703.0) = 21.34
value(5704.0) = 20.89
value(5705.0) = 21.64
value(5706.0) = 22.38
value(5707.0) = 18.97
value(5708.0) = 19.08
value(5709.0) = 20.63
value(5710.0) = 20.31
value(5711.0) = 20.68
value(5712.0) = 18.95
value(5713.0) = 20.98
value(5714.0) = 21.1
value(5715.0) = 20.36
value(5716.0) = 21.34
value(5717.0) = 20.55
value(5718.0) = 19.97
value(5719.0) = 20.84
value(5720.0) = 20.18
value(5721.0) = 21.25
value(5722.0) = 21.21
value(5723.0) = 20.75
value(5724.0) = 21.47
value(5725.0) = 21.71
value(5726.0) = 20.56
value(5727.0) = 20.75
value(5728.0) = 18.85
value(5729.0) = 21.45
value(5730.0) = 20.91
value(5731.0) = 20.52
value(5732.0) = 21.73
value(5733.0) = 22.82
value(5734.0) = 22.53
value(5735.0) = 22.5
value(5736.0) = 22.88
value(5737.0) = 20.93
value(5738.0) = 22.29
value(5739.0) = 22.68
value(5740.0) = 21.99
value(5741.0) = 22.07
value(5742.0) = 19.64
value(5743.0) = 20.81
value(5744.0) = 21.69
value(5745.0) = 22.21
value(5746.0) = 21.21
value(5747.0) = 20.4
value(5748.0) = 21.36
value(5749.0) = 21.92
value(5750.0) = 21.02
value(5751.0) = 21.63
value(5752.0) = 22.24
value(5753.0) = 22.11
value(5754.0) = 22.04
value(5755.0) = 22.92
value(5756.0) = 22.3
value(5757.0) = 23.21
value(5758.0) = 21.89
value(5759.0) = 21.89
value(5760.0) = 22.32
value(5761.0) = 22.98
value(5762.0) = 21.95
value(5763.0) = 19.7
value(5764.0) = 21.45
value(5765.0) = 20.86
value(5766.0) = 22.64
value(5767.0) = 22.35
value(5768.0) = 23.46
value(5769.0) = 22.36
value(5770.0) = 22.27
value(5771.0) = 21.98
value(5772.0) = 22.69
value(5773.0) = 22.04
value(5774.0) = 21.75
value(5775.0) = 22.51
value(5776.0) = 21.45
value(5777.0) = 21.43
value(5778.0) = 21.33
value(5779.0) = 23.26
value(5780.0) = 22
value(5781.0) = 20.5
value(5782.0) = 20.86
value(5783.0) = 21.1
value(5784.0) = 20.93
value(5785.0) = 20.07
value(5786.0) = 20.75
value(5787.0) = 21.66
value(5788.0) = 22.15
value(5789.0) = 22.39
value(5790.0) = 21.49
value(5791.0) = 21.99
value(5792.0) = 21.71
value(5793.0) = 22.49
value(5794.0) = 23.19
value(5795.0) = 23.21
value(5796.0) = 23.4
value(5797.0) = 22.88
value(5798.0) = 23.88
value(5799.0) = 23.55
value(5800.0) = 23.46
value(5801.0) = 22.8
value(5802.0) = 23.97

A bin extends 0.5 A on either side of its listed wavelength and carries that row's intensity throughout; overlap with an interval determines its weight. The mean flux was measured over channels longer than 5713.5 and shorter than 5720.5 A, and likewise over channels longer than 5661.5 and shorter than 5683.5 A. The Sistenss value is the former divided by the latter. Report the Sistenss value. 1.04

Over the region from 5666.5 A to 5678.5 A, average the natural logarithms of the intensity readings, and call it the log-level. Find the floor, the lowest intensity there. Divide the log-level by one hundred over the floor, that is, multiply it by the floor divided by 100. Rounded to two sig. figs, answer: 0.54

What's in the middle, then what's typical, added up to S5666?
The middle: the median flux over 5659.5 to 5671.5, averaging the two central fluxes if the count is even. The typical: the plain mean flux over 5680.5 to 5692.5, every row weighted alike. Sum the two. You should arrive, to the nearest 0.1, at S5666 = 39.4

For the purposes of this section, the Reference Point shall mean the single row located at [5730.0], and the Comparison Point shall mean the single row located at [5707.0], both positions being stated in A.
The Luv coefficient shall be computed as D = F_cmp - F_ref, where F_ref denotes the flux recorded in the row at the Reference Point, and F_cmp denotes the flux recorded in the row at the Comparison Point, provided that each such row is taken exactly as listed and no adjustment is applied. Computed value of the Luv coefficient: -1.9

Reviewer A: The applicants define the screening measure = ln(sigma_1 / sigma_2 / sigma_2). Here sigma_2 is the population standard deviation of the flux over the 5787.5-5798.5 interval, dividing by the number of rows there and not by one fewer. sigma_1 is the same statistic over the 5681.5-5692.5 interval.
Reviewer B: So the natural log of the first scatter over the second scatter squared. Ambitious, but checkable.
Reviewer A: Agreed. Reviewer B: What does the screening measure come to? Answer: 1.21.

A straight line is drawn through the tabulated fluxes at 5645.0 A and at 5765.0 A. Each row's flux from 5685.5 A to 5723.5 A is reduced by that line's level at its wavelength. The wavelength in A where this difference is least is 5688.0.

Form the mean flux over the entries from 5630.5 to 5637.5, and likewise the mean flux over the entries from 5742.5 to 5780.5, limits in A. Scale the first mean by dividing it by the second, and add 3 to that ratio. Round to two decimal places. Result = 3.91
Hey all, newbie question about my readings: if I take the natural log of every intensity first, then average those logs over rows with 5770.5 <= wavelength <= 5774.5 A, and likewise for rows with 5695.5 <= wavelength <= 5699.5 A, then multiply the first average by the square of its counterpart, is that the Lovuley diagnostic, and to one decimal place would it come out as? 28.8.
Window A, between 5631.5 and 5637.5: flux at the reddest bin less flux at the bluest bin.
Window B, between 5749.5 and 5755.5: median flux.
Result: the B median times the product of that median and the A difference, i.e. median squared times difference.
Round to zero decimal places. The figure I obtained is 44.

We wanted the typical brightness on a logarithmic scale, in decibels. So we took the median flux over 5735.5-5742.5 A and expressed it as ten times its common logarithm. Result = 13.44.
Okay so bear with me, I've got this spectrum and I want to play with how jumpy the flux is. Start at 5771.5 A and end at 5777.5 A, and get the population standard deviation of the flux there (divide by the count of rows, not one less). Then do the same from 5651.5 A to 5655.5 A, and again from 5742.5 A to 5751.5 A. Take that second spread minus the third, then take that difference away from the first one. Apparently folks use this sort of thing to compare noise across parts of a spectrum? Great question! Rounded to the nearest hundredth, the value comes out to 0.47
